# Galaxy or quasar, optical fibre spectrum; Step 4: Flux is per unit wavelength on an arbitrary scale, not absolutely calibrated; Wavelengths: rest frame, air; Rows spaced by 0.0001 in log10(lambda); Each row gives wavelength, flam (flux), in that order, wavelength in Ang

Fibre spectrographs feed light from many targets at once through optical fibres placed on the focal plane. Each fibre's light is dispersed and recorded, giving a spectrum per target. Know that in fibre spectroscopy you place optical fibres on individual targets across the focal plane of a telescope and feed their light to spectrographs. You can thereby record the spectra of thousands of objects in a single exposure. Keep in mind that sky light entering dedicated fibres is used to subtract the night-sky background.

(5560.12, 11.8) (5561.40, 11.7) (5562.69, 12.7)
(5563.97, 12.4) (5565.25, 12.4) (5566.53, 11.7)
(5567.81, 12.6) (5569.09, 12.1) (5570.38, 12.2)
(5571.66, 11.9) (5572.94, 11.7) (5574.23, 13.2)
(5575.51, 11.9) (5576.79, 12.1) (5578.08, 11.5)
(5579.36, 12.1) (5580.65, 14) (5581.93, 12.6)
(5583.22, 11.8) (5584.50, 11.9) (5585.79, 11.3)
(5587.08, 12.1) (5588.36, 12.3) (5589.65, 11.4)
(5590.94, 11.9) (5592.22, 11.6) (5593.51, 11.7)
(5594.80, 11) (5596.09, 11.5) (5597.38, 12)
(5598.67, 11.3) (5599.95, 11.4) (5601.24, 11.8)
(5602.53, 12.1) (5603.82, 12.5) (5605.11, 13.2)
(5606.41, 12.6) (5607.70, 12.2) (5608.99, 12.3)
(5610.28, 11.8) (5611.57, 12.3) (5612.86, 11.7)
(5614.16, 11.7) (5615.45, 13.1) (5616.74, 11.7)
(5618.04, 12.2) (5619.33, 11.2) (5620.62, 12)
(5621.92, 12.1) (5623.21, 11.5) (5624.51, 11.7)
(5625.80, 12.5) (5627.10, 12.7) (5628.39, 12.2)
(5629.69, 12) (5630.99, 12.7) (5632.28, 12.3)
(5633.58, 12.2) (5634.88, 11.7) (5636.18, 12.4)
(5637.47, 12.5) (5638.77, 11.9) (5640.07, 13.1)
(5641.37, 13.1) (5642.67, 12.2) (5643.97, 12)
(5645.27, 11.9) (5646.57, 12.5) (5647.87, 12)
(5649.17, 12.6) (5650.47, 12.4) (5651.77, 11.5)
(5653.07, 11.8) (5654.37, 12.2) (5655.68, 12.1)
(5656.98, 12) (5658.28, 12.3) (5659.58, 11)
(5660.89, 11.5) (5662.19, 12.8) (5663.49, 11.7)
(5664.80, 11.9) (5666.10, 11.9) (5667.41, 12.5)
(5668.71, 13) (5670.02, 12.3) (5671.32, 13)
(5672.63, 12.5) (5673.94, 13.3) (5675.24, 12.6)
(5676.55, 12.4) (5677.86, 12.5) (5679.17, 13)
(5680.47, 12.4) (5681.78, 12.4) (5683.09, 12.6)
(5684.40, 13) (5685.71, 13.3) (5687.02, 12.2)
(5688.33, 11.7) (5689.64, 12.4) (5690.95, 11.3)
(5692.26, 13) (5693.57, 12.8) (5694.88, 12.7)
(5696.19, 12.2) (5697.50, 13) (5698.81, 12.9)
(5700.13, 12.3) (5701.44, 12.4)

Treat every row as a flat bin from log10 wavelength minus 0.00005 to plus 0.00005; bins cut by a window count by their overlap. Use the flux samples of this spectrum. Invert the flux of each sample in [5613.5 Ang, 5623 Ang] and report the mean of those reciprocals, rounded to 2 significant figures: 0.084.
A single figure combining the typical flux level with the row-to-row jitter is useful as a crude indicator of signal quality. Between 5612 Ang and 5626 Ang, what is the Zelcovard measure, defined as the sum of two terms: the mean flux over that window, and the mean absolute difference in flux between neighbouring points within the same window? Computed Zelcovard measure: 12.6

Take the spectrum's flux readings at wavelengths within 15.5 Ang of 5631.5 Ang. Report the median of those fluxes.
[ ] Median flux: 12.2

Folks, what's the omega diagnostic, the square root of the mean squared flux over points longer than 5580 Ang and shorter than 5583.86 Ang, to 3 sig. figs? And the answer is 12.8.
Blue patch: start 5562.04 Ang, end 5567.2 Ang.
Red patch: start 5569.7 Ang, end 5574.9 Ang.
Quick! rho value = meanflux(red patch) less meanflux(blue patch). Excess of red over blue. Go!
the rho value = -0.1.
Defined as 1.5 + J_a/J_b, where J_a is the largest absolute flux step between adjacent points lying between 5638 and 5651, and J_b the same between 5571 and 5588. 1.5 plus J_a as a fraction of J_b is 2.1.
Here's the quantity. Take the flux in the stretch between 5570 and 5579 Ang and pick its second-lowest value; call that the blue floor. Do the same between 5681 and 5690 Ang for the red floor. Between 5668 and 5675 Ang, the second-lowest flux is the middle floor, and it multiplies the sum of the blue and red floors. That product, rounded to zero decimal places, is 299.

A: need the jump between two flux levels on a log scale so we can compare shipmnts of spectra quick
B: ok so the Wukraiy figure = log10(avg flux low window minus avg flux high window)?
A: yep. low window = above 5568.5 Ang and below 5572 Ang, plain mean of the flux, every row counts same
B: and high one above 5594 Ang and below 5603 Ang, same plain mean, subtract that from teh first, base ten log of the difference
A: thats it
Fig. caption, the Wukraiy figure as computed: -0.32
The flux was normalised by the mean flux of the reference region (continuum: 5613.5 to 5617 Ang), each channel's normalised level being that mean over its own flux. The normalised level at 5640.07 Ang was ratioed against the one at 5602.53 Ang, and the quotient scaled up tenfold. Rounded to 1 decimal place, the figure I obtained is 9.2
